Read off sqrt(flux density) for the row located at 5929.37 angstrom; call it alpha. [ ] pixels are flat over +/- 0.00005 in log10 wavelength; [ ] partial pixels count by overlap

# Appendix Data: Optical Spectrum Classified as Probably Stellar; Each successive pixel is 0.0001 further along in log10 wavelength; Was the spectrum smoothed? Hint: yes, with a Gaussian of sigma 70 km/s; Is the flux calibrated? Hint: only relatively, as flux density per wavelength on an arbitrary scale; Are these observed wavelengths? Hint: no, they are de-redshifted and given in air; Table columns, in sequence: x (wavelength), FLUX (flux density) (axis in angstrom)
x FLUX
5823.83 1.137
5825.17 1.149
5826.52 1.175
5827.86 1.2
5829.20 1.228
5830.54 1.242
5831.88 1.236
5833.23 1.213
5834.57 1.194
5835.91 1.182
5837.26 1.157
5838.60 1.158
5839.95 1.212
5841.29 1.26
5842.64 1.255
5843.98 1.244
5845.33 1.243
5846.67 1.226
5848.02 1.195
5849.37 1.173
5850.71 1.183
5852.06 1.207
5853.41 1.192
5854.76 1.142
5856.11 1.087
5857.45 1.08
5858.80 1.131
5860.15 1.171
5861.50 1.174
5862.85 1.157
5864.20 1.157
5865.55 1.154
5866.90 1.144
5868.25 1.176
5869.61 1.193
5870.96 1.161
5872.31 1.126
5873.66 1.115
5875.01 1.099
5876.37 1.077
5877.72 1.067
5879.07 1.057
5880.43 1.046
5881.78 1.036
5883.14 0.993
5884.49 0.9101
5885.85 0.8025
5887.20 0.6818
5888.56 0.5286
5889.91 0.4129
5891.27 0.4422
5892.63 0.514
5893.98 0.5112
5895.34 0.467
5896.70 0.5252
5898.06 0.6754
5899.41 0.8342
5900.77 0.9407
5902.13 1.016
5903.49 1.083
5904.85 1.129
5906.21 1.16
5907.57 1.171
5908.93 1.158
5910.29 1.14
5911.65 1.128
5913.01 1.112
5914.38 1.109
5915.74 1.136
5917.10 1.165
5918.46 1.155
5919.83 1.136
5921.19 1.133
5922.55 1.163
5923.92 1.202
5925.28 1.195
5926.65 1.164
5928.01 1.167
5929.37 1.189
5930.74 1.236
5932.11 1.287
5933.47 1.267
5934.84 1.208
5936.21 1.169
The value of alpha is 1.090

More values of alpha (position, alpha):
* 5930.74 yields 1.112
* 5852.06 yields 1.099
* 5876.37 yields 1.038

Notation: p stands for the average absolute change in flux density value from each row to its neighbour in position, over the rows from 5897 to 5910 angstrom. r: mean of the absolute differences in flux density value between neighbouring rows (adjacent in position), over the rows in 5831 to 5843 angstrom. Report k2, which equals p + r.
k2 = 0.087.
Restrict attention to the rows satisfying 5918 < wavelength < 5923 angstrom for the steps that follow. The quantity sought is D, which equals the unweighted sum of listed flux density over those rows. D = 4.59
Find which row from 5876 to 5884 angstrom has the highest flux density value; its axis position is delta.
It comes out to 5876.37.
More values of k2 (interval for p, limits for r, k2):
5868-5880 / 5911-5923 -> 0.036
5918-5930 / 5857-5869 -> 0.039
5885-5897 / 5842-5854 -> 0.091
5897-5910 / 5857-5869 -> 0.083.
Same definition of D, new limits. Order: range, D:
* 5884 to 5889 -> 2.92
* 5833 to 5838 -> 4.75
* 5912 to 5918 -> 4.52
